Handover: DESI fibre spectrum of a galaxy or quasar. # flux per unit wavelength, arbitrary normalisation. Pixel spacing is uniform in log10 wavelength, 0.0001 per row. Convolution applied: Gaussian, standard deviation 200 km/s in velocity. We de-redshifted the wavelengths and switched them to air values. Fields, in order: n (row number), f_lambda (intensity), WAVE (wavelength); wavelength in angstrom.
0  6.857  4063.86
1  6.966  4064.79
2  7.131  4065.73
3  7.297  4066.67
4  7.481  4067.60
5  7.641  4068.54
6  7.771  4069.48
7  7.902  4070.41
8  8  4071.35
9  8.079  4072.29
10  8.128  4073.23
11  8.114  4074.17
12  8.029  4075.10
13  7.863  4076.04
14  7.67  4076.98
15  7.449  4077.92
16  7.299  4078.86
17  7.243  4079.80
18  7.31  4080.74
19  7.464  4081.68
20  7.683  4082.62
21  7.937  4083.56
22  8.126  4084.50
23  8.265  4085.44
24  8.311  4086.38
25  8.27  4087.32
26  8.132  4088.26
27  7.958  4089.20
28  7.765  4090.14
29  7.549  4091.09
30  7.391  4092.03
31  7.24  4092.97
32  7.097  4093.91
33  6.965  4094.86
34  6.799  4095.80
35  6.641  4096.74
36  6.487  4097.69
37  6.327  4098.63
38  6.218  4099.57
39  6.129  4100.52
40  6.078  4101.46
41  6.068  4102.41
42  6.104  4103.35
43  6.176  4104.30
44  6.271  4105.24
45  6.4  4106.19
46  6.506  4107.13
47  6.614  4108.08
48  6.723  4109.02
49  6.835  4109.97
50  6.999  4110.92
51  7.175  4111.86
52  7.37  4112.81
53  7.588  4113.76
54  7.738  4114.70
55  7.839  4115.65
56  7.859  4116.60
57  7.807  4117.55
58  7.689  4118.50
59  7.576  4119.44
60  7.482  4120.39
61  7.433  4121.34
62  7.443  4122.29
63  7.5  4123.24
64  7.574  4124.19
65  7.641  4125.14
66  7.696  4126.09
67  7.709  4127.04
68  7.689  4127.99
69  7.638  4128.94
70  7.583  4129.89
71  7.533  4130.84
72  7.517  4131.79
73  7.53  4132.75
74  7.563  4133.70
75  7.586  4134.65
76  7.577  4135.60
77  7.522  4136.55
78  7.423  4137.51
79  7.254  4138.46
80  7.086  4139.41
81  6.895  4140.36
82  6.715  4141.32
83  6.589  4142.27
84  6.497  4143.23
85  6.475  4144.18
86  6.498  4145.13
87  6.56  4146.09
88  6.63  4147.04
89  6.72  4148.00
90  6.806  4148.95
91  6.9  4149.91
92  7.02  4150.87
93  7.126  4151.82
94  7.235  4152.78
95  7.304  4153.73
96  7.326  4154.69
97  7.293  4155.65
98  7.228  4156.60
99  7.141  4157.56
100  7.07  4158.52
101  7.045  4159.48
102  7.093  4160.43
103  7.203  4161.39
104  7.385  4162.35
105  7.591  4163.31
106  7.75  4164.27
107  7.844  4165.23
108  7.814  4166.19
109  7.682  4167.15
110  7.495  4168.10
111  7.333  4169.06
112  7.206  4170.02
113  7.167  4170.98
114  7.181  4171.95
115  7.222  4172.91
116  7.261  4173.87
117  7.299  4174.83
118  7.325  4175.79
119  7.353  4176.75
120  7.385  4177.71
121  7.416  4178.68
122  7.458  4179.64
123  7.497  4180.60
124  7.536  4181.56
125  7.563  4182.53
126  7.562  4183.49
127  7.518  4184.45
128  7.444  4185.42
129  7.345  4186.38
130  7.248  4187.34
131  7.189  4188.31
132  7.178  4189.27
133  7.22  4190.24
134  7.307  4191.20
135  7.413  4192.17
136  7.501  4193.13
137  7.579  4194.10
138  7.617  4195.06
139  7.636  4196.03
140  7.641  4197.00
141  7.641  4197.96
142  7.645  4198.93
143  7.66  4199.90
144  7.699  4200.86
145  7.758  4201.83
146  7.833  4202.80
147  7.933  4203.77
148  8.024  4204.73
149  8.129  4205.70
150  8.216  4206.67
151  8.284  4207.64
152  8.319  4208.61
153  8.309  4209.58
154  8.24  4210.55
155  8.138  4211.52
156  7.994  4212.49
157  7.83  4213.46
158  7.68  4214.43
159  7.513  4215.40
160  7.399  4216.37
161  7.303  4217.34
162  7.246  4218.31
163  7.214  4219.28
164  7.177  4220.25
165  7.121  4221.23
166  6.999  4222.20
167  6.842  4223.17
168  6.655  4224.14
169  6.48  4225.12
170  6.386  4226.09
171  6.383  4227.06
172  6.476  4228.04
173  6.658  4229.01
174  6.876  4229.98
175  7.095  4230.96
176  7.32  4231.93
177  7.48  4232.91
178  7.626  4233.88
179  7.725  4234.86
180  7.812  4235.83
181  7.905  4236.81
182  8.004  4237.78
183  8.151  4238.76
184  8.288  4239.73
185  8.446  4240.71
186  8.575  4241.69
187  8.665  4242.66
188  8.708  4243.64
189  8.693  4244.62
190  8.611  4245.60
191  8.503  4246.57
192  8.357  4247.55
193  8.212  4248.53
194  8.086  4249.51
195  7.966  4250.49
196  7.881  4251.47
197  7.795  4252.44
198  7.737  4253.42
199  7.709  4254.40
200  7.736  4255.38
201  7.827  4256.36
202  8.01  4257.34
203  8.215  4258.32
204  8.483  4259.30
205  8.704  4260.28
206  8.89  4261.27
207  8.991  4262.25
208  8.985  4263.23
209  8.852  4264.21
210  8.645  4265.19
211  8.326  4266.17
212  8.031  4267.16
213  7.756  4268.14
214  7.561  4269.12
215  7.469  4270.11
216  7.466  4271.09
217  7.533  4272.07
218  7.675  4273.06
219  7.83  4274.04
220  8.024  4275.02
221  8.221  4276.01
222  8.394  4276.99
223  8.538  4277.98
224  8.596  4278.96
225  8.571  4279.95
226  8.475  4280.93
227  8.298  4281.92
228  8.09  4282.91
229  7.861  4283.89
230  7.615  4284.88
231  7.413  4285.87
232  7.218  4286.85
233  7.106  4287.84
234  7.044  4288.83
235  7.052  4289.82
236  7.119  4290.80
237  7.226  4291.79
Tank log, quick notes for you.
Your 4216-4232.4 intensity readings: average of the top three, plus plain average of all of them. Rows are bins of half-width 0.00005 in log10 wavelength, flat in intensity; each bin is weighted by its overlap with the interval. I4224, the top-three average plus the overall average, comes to 14.3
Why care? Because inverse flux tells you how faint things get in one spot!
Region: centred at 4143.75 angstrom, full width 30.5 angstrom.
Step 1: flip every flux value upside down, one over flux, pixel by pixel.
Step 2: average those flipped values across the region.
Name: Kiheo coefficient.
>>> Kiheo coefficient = 0.141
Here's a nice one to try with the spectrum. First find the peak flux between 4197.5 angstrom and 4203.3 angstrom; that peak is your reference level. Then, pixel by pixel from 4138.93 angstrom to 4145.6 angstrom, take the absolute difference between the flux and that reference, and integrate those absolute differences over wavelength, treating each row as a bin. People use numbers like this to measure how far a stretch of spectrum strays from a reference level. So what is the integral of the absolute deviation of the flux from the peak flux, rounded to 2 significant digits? 7.7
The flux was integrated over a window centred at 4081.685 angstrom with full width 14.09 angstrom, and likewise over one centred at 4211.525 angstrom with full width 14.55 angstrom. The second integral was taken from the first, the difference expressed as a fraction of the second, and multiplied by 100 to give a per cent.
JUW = -4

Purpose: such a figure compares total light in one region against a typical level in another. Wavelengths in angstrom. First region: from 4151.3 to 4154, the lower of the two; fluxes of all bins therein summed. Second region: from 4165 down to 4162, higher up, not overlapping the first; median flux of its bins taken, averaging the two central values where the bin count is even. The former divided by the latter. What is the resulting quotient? 2.85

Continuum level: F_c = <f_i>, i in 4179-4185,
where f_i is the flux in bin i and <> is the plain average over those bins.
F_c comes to 7.52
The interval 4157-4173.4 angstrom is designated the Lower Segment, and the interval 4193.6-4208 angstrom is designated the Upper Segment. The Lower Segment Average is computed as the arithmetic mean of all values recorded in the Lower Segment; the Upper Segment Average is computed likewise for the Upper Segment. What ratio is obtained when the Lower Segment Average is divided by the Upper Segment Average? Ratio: 0.942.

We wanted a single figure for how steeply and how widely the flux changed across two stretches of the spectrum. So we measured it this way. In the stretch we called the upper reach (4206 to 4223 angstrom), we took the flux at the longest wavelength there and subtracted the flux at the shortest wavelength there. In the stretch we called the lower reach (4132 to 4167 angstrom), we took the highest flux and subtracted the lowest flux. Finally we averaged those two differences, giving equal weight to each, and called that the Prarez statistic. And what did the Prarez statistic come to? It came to 0.1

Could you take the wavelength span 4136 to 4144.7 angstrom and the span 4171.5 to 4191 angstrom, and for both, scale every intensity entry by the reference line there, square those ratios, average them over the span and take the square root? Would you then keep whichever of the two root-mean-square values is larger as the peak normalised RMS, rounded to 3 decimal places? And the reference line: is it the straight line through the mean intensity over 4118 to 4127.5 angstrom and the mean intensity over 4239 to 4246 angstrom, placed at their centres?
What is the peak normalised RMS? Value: 0.914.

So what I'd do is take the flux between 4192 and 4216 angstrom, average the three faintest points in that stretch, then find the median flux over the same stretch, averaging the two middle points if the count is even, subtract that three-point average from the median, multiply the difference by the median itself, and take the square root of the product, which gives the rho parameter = 1.48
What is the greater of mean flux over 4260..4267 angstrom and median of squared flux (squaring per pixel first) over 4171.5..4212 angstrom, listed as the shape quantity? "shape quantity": 57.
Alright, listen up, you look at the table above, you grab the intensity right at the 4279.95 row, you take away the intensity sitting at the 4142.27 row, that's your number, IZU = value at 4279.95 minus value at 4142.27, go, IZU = 2.0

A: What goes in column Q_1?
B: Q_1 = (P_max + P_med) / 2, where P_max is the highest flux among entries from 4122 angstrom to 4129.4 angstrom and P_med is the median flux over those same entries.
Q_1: 7.7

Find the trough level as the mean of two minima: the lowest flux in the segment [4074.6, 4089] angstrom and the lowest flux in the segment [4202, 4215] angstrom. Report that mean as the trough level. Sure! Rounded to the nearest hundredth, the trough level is 7.46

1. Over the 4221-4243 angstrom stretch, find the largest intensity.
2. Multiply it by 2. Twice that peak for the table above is 17.3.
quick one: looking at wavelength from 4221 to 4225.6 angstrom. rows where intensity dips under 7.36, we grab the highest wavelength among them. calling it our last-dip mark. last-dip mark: 4225.12 angstrom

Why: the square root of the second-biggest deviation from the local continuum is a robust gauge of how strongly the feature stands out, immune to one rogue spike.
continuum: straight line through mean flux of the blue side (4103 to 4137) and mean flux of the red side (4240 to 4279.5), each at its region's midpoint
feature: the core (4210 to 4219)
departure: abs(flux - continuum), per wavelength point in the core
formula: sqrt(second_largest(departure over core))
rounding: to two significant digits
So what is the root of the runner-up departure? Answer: 0.80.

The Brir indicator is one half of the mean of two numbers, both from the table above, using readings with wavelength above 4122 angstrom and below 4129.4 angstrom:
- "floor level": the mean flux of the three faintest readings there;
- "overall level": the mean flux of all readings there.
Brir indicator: 3.78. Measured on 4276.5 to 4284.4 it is 4.11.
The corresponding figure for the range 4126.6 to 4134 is 3.78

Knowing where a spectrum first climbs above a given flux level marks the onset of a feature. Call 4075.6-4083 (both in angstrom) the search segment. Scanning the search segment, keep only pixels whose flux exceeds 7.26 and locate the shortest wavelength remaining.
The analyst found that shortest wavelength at 4076.04 angstrom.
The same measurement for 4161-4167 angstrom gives 4162.35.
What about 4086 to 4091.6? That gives 4086.38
